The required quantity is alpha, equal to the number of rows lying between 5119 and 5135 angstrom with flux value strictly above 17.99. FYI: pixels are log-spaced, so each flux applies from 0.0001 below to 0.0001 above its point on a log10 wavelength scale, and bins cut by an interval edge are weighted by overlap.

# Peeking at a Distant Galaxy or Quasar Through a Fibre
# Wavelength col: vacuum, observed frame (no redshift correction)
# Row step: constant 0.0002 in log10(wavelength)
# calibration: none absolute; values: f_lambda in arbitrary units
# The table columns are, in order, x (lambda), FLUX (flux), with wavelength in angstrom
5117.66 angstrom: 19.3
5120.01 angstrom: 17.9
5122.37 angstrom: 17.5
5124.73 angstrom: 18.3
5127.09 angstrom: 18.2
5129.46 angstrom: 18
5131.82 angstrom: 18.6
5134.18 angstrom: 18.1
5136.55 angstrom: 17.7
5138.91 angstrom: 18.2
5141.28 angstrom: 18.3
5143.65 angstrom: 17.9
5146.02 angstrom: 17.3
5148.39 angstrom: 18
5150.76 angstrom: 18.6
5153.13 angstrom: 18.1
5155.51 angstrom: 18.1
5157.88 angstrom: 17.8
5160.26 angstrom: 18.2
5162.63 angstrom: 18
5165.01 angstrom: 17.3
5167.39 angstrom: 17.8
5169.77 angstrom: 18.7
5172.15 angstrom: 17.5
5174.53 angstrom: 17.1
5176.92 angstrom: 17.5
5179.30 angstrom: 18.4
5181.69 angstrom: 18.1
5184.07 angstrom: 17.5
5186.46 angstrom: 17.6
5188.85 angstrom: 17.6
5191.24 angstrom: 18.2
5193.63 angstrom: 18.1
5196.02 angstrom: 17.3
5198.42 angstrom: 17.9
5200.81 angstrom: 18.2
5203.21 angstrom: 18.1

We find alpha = 5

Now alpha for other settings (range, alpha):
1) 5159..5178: 3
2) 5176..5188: 2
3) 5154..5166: 3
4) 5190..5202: 3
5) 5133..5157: 7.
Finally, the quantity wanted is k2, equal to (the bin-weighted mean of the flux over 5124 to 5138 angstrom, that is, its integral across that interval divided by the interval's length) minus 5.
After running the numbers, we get 13.1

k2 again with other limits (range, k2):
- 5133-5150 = 12.9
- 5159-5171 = 13.0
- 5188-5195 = 13.0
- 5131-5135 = 13.4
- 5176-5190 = 12.8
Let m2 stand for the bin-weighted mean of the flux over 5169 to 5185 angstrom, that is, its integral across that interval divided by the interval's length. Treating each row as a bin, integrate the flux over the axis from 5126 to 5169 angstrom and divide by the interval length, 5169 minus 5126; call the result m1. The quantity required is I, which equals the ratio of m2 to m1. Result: 0.99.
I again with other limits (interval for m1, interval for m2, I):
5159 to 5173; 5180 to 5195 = 1.00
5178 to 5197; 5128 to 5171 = 1.01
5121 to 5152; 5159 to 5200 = 0.99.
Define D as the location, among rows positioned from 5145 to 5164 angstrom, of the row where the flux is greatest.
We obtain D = 5150.76 angstrom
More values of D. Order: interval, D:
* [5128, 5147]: 5131.82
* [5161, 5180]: 5169.77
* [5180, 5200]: 5191.24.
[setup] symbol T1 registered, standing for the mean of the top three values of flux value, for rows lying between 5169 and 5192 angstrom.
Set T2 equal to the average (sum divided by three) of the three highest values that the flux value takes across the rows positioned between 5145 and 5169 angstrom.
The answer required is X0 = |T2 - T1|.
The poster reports 0.13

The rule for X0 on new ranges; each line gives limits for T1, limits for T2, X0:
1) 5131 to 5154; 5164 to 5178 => 0.50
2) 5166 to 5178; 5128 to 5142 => 0.37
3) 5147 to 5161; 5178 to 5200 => 0.07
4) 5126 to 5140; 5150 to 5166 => 0.03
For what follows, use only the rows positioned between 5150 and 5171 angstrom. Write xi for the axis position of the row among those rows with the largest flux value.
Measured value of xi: 5169.77 angstrom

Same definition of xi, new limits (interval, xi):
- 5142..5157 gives 5150.76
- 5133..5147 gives 5141.28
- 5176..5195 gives 5179.30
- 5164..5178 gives 5169.77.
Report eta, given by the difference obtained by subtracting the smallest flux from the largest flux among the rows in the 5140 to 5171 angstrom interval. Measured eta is 1.4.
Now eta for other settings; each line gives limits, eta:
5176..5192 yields 0.9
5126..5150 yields 1.3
